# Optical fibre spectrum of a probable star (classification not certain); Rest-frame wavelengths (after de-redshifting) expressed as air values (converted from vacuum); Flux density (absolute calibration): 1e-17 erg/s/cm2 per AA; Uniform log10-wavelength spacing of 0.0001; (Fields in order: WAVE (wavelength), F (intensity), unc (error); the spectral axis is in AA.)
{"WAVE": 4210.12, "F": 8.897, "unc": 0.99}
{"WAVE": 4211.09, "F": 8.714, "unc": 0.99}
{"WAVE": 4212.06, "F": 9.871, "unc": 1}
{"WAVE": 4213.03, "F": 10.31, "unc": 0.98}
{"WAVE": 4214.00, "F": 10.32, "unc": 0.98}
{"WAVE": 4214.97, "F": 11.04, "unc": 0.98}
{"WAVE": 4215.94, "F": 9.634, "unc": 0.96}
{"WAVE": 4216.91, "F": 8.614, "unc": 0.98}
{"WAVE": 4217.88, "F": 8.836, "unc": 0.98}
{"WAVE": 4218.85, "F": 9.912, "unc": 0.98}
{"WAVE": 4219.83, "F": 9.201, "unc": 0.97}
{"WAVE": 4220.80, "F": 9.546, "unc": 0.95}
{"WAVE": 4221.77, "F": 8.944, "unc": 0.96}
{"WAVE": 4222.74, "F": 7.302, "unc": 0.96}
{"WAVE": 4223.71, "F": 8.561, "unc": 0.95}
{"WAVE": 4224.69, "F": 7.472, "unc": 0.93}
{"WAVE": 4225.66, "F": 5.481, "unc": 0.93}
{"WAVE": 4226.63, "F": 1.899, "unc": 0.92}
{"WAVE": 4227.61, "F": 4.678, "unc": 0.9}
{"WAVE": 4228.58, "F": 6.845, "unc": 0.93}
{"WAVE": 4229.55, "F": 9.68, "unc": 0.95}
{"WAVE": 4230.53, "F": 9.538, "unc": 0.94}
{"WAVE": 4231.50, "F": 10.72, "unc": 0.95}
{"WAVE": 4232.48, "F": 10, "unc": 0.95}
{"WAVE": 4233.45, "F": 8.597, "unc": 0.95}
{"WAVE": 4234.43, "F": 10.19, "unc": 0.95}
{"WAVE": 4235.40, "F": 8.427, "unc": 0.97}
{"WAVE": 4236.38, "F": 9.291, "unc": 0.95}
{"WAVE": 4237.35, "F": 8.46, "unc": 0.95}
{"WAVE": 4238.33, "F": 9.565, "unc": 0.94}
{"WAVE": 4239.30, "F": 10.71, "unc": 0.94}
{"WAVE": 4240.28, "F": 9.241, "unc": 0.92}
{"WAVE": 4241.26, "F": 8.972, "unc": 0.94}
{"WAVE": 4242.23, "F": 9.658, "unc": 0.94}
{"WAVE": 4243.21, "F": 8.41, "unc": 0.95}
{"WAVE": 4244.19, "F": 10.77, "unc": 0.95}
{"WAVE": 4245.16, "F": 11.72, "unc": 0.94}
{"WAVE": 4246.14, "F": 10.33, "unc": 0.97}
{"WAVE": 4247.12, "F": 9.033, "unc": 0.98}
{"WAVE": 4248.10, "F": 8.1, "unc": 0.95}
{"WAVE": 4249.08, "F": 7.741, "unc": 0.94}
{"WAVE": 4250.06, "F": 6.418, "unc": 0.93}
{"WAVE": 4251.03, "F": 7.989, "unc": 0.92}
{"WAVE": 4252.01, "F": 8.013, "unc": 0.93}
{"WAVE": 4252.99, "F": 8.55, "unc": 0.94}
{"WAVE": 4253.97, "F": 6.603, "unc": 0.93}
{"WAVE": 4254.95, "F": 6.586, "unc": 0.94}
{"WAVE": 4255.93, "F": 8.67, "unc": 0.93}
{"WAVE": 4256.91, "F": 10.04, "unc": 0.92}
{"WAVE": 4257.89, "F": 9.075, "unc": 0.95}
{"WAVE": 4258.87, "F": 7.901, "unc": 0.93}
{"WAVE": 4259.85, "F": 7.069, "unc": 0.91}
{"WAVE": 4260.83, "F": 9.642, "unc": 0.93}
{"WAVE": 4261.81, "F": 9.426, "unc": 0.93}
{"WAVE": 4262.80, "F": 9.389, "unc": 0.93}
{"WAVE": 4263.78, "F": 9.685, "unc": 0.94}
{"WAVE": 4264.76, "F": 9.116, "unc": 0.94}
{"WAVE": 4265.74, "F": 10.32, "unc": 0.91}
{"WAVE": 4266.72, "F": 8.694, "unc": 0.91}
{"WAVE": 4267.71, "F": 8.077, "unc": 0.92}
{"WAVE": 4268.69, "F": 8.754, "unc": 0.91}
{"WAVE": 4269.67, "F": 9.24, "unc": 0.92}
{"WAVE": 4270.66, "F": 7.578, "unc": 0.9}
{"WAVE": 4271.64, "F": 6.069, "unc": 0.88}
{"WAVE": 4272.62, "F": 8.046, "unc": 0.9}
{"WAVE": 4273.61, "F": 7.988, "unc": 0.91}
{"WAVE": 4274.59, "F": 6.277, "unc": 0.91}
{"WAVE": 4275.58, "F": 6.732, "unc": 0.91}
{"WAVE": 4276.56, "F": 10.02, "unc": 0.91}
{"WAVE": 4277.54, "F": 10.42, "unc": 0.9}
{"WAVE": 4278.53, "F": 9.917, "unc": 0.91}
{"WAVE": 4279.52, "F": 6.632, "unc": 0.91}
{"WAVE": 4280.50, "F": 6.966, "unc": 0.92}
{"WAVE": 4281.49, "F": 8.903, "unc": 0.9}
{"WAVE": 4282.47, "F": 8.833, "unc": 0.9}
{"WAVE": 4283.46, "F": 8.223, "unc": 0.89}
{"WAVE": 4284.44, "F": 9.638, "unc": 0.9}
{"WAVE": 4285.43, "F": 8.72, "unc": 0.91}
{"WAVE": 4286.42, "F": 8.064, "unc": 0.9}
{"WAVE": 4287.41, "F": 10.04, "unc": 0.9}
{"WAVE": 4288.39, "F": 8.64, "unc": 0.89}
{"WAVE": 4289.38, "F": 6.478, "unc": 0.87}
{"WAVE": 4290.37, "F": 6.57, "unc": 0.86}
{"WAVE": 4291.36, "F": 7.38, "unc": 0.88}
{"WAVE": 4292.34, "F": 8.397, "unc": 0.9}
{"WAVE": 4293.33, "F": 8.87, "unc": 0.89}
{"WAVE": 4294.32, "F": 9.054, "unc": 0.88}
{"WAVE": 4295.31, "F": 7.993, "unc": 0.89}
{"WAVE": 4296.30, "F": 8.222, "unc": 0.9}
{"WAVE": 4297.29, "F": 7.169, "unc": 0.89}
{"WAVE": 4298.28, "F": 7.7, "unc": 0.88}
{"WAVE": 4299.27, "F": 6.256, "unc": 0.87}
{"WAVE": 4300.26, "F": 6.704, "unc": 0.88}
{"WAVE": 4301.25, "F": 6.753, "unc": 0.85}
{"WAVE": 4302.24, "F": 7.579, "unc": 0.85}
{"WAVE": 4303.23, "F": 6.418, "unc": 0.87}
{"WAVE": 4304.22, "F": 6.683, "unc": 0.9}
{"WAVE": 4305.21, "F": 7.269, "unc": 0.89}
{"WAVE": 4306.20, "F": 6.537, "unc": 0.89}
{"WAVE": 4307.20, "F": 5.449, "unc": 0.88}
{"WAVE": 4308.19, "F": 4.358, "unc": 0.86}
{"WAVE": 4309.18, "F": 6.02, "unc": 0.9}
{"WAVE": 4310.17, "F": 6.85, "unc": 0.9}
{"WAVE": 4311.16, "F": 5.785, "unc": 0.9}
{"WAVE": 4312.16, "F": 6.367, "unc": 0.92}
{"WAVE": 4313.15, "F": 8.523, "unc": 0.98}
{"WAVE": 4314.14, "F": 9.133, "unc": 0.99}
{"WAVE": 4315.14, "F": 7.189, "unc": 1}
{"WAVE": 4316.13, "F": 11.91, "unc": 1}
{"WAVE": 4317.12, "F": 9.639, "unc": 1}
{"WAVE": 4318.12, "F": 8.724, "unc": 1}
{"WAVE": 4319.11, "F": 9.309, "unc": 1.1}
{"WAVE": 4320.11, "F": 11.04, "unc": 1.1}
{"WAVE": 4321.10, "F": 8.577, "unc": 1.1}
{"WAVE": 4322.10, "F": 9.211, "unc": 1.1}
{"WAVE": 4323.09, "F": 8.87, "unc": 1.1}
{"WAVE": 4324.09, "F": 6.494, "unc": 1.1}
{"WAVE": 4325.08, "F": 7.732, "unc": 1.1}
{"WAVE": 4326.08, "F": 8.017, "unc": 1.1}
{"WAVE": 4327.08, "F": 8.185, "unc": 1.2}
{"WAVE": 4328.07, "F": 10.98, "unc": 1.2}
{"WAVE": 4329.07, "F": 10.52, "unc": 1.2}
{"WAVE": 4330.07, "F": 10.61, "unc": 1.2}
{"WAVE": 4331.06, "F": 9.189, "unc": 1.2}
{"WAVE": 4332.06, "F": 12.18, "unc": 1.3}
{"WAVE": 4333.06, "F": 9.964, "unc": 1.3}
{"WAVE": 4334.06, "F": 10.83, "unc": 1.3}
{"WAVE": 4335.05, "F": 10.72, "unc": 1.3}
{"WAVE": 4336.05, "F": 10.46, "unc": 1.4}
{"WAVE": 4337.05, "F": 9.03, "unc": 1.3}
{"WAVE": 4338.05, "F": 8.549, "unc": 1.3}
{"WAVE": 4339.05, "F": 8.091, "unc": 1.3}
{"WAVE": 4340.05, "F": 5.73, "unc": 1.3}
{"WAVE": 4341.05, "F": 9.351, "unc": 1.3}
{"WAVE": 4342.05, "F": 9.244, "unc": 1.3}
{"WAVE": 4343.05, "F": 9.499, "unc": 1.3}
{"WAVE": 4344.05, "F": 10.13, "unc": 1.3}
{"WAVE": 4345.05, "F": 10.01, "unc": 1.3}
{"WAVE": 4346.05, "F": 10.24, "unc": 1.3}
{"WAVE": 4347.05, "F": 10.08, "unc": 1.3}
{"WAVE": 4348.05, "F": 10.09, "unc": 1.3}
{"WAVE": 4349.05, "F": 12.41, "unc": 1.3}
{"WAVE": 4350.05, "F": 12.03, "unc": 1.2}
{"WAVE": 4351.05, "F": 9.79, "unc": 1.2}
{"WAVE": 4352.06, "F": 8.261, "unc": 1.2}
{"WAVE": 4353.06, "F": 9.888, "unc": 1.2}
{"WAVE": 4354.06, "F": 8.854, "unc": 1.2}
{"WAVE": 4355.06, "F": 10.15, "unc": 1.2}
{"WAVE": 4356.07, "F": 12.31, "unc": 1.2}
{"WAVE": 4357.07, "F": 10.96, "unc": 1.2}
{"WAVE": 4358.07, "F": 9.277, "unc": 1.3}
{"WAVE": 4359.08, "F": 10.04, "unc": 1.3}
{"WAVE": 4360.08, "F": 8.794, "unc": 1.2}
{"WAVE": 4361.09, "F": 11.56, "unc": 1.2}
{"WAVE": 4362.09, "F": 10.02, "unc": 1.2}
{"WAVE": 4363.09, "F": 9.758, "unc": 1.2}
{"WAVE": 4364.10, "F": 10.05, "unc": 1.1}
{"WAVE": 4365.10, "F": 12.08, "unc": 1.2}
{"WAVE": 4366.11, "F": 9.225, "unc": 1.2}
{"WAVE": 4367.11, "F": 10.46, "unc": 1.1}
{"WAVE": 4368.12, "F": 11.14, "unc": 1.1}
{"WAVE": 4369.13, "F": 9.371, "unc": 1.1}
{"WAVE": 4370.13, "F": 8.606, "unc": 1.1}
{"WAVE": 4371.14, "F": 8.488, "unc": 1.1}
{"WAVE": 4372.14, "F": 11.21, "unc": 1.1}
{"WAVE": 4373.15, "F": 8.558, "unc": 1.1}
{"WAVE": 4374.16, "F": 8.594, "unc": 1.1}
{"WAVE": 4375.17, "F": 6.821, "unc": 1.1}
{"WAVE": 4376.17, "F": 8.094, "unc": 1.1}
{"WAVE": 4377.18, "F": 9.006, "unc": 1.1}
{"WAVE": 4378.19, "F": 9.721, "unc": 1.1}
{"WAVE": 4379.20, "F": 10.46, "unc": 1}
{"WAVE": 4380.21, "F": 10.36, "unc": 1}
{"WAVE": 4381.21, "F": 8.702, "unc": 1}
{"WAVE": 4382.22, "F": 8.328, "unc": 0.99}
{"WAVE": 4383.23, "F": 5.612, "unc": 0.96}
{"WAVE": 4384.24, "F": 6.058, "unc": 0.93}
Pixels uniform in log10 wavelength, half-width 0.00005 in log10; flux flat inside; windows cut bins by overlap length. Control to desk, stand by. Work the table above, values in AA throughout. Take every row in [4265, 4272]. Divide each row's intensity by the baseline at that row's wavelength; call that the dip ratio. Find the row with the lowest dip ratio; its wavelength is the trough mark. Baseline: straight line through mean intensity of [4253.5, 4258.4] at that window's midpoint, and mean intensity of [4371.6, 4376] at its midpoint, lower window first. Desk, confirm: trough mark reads 4271.64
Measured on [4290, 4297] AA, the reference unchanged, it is 4290.37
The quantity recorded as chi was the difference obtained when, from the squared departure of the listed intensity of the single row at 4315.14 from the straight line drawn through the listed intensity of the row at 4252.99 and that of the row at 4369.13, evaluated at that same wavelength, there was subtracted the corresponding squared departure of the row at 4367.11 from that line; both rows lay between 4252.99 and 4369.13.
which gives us 2.0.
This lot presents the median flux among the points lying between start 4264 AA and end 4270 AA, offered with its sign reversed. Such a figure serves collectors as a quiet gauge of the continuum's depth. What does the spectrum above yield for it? -8.9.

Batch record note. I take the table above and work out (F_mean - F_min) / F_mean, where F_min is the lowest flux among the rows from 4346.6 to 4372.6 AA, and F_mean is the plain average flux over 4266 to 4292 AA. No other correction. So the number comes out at 0.0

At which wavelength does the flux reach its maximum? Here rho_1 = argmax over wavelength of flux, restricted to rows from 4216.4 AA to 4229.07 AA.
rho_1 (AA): 4218.85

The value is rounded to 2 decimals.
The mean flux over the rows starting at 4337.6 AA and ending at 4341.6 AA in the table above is 7.93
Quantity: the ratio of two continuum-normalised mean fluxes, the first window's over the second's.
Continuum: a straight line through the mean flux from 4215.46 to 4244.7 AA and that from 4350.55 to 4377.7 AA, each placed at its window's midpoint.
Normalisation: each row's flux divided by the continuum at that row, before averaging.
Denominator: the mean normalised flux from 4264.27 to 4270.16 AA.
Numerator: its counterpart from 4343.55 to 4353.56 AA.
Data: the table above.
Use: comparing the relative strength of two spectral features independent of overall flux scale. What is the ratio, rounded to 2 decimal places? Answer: 1.06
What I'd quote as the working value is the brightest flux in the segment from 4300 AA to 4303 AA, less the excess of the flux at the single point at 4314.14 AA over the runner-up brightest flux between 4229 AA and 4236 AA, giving 8.6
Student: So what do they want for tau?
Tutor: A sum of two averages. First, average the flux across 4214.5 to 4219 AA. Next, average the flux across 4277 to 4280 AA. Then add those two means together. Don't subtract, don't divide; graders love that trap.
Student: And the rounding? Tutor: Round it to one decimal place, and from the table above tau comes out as 18.6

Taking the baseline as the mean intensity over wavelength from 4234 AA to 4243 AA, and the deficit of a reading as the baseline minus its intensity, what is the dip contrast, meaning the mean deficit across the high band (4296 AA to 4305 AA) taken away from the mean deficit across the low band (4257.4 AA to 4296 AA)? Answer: -1.4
